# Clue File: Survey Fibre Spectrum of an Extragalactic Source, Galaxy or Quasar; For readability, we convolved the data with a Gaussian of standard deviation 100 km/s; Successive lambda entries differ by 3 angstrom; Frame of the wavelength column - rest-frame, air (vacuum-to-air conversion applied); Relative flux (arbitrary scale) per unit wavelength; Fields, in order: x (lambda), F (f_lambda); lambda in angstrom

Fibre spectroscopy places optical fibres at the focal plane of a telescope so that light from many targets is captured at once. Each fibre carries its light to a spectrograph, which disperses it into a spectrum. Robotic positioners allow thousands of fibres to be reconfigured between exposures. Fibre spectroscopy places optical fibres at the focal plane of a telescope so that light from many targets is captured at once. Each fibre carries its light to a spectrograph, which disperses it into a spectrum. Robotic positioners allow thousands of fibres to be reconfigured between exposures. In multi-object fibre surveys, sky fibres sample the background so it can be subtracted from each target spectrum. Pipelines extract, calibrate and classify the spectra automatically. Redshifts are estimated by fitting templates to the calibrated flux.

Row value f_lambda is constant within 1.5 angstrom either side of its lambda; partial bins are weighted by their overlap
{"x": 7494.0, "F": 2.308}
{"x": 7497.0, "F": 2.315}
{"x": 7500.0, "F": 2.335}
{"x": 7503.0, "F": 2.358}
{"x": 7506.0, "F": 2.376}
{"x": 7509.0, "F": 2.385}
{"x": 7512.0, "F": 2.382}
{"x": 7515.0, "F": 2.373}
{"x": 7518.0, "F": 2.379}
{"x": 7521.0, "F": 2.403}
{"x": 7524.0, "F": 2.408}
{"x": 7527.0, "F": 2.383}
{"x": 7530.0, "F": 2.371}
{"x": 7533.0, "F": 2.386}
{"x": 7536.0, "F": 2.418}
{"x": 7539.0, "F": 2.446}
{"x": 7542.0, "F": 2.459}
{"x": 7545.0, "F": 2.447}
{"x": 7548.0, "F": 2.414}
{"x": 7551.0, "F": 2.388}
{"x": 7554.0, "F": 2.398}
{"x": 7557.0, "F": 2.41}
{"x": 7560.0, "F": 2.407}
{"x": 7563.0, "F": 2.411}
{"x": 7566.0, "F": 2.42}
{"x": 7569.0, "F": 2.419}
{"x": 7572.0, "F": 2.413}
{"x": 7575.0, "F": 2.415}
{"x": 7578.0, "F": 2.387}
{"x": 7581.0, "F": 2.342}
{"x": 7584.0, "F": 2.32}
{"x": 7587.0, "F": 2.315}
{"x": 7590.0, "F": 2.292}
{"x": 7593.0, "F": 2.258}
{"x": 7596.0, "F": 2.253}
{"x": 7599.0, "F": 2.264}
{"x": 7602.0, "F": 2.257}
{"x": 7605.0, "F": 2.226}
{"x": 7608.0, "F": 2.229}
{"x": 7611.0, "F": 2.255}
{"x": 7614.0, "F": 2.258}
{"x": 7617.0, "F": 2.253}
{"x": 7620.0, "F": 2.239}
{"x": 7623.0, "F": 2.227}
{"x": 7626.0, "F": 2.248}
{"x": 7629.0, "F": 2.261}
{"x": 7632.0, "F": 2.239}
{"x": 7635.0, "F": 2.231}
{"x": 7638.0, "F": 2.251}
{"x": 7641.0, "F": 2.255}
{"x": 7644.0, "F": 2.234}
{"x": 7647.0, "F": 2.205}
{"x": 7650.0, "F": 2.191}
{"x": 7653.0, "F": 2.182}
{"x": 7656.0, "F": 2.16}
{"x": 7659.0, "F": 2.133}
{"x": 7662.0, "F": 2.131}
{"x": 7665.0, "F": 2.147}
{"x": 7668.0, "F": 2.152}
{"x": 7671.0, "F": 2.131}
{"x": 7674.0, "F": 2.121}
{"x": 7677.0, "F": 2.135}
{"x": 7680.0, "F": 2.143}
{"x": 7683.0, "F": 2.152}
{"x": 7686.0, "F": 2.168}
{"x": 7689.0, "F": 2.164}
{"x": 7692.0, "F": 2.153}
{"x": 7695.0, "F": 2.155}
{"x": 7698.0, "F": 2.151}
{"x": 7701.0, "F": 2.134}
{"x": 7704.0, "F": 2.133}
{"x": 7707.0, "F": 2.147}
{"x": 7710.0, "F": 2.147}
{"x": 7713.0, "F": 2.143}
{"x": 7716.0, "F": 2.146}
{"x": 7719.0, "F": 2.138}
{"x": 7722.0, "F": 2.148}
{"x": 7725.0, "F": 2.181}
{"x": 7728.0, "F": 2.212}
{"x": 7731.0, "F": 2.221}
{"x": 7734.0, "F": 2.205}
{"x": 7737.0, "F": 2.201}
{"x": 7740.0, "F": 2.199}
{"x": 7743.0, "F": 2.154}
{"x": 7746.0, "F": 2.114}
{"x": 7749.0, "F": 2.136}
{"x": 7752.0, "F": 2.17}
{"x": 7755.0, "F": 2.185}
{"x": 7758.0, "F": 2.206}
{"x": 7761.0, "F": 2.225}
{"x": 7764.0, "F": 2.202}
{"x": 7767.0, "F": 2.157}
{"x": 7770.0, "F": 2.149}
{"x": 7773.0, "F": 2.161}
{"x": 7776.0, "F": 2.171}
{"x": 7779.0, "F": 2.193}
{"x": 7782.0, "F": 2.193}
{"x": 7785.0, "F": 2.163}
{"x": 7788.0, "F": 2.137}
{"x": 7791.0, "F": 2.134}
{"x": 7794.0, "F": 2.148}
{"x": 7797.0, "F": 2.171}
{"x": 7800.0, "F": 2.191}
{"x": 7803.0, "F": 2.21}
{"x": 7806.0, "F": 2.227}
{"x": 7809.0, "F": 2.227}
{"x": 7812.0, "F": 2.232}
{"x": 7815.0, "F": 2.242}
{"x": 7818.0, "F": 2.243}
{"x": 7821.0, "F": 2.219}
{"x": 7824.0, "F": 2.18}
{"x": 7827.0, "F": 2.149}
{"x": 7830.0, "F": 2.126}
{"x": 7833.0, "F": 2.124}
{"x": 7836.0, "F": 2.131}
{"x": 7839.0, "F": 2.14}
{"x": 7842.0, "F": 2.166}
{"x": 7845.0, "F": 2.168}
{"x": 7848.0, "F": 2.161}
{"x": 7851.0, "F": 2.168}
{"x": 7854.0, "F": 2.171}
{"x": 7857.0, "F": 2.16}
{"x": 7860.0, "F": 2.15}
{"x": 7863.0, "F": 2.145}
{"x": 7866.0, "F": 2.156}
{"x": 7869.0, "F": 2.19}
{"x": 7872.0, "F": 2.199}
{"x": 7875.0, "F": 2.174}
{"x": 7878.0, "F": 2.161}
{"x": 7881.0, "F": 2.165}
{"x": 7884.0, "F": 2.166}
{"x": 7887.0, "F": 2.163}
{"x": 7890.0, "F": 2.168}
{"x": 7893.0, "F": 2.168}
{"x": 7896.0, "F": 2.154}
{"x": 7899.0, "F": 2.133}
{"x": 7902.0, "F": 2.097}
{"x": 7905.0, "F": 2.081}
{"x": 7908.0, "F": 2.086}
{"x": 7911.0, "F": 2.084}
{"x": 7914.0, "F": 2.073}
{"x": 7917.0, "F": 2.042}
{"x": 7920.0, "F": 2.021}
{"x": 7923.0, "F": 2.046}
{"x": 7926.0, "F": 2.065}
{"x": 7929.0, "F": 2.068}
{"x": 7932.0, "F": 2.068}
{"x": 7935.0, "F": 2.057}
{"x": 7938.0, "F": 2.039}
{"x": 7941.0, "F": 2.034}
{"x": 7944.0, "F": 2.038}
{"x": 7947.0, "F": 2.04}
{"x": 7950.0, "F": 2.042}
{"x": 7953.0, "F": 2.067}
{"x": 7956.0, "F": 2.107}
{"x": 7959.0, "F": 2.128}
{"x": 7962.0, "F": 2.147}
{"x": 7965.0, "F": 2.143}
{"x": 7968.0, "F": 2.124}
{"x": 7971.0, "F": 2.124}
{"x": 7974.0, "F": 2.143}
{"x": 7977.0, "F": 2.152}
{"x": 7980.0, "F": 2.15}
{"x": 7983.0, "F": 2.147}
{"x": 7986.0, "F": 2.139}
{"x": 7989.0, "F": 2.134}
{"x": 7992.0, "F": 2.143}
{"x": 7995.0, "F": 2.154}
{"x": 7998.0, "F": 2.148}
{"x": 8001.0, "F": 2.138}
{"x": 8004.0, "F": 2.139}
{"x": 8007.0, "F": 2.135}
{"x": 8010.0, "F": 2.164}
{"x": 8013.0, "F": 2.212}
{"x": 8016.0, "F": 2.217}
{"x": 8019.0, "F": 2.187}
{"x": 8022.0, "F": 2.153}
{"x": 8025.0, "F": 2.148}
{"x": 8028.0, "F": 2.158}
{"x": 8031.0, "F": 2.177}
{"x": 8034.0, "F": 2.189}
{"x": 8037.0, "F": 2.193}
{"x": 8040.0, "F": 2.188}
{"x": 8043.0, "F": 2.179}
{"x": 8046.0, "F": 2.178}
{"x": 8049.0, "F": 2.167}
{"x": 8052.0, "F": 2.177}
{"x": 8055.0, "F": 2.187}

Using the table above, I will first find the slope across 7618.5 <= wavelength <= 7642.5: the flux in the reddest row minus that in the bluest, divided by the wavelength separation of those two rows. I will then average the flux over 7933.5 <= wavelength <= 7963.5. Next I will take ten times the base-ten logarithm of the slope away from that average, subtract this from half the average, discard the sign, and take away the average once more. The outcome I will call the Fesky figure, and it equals 30.1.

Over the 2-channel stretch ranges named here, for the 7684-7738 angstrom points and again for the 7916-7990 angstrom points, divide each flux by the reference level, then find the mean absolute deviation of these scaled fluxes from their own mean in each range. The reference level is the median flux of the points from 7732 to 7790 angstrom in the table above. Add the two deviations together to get 0.031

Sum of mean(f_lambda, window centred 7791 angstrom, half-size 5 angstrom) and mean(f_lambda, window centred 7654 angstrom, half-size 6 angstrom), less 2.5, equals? 1.81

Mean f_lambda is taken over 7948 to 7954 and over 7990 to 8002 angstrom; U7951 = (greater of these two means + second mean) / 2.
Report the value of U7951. 2.15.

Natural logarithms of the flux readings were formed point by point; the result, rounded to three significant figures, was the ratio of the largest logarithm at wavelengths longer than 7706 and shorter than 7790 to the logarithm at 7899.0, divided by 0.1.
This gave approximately 10.6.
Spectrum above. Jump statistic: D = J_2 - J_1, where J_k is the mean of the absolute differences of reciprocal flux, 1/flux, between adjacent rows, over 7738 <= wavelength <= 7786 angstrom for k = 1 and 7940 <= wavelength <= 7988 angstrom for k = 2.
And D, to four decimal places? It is -0.0022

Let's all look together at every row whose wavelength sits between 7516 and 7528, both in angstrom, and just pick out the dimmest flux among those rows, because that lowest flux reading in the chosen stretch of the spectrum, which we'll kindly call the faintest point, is 2.379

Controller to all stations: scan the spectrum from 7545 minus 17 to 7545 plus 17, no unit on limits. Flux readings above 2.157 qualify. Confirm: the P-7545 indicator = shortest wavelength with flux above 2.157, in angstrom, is 7530.0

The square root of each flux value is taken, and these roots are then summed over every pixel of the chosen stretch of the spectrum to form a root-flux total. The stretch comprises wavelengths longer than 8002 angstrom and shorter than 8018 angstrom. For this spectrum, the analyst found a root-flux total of 7.37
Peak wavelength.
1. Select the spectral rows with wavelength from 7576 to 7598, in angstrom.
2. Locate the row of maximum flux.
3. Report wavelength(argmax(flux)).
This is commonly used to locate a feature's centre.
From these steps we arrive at 7578.0 angstrom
